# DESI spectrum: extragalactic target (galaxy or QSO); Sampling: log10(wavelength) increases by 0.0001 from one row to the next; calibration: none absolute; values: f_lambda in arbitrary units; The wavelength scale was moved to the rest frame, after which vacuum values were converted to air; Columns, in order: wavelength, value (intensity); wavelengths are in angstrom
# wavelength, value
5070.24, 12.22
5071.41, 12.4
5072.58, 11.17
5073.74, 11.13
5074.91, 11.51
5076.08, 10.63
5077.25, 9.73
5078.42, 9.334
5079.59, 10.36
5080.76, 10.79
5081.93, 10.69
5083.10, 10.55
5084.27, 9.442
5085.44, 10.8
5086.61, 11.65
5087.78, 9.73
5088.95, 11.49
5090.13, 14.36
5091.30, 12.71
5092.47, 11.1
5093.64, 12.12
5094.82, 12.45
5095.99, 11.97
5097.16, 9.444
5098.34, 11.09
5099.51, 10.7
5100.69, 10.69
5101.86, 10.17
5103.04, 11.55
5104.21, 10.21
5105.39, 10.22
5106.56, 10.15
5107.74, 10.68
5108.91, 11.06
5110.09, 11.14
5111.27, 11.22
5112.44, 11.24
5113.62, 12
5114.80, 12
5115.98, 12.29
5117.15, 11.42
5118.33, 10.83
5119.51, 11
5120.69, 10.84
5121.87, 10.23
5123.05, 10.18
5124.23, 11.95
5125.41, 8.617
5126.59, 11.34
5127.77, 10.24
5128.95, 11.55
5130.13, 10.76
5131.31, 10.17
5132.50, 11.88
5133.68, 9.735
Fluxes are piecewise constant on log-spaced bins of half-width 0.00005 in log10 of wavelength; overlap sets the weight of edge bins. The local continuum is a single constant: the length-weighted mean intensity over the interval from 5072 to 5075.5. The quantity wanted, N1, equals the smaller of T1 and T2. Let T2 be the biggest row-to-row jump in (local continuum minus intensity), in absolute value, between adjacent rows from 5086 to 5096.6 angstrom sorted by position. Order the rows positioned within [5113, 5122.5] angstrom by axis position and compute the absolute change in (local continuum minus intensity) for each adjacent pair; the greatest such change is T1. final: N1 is 0.9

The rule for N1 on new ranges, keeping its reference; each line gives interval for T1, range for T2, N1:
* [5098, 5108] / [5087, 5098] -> 1.4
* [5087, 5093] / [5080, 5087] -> 1.4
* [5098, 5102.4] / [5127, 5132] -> 0.5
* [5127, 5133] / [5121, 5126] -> 1.7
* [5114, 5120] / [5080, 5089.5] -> 0.9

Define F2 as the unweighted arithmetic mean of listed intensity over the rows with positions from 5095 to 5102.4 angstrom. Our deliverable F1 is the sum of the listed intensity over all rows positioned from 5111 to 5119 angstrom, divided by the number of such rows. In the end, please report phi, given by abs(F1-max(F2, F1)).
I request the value 0.00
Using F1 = 11.6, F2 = 10.7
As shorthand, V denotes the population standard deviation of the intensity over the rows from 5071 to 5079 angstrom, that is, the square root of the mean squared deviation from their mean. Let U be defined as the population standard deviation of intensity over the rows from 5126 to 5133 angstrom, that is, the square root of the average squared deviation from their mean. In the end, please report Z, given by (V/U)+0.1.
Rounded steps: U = 0.65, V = 0.97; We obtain 1.60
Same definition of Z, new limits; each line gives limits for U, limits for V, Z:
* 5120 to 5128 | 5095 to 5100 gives 1.03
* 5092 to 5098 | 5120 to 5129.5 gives 1.01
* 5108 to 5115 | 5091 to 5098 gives 2.86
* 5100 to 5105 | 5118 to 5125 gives 1.16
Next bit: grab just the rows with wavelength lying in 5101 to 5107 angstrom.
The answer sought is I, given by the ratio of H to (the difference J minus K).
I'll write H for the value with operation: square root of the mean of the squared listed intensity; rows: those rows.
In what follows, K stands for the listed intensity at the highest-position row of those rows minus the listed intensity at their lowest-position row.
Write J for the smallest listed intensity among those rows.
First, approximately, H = 10.5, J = 10.15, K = -0.02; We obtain 1.03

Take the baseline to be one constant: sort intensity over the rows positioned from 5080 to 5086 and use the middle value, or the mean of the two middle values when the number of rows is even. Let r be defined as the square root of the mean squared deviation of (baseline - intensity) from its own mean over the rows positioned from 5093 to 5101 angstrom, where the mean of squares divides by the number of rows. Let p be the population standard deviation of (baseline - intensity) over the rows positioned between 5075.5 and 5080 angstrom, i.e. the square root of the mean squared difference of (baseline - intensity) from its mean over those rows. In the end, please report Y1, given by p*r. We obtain 0.5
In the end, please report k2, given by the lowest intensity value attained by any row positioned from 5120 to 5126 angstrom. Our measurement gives 8.617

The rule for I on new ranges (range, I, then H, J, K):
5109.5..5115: 1.12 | 11.5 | 11.14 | 0.86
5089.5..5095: 0.97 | 12.6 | 11.1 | -1.91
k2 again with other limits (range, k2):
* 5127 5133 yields 10.17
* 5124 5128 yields 8.617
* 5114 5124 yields 10.18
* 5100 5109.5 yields 10.15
